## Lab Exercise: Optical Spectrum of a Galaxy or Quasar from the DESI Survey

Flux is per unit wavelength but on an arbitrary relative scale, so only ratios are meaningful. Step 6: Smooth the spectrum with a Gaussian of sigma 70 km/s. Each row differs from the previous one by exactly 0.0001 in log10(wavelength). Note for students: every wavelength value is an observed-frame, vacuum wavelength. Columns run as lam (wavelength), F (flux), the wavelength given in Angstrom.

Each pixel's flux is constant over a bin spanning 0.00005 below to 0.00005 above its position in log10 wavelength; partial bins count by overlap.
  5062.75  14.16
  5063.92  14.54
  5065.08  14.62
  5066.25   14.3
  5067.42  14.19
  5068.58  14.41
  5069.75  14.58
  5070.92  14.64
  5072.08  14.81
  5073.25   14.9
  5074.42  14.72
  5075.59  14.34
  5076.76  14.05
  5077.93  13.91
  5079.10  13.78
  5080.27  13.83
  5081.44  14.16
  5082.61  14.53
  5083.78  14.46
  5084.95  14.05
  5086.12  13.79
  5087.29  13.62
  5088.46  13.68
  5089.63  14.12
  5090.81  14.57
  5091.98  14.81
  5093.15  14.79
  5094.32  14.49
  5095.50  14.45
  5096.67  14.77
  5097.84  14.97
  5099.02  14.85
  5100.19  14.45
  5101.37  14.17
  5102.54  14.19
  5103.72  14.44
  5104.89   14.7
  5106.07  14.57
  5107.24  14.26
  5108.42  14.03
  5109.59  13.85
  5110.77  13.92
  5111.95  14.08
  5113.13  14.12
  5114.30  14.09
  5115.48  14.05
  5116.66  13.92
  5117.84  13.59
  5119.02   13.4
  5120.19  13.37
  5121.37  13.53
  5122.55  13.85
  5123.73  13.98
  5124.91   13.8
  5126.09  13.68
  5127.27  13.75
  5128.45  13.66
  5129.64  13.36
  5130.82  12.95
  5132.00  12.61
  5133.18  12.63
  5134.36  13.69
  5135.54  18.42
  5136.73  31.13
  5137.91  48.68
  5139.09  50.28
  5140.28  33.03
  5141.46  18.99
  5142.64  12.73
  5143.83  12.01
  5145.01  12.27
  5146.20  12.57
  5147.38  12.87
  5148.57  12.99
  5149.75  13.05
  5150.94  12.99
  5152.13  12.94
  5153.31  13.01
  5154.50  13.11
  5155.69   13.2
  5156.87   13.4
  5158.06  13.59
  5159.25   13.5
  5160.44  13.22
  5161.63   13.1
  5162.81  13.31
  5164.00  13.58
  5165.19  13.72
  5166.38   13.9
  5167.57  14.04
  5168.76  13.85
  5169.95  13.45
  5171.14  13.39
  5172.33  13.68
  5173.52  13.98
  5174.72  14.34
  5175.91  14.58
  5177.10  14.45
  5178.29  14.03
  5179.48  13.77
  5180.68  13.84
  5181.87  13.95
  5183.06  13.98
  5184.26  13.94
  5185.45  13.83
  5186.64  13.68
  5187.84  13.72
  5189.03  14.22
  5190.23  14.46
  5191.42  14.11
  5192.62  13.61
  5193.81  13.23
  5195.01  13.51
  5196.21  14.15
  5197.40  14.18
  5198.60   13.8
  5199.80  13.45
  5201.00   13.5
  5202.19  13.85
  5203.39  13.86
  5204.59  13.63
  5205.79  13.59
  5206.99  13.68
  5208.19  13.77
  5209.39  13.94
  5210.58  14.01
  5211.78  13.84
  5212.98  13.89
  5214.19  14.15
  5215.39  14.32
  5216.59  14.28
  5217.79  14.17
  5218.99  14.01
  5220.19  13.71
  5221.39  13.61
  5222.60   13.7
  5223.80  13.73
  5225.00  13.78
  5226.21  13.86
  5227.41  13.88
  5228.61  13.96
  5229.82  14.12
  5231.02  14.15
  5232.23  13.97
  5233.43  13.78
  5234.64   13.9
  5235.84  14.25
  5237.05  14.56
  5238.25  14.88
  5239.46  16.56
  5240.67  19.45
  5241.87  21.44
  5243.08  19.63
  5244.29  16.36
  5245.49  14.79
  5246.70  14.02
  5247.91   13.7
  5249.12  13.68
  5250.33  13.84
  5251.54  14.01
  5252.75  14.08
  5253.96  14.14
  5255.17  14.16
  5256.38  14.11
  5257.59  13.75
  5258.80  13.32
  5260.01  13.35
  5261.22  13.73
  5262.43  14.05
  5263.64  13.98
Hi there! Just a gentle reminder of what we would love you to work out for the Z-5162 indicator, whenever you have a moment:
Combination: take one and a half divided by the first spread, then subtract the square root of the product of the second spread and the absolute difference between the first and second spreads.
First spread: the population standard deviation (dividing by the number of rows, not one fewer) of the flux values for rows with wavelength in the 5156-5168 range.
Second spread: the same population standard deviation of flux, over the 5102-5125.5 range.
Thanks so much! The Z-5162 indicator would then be 5.2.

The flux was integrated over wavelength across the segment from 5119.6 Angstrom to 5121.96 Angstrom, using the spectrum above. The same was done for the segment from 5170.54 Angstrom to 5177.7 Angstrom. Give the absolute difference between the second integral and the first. 69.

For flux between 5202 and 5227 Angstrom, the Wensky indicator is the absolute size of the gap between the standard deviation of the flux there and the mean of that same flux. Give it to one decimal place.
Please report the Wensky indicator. 13.7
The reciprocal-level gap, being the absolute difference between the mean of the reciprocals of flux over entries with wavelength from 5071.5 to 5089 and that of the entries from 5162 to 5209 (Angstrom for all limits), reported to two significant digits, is 0.0017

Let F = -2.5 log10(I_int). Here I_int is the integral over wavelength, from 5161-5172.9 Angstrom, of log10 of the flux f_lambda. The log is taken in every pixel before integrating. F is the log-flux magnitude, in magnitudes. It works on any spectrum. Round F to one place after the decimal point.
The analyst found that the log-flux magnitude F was -2.8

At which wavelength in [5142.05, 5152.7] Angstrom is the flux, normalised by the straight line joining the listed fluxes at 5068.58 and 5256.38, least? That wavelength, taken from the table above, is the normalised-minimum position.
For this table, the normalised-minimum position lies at 5143.83 Angstrom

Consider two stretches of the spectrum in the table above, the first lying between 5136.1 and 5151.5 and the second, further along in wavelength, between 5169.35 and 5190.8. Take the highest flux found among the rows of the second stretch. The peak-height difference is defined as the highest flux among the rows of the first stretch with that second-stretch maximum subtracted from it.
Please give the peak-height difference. 36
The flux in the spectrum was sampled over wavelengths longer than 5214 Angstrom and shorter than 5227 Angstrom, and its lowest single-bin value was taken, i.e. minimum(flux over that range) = 13.61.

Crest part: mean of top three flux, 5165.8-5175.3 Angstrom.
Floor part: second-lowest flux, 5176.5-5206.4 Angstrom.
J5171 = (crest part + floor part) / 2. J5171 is 13.8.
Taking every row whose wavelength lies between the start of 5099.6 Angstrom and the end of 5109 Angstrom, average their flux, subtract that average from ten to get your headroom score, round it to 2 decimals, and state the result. -4.35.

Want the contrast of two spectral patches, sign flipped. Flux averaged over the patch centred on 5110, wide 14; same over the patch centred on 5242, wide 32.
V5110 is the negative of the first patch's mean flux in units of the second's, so -0.95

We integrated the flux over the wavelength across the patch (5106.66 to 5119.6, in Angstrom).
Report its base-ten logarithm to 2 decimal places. 2.26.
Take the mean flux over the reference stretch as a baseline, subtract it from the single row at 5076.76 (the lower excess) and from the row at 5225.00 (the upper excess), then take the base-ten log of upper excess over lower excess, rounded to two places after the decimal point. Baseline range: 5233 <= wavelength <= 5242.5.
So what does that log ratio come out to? 0.05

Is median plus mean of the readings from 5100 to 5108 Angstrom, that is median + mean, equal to 28.8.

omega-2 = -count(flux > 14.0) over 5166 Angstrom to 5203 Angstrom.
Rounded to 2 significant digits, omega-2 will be -10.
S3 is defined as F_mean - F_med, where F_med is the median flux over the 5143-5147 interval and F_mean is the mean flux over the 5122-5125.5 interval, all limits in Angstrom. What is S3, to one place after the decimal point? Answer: 1.6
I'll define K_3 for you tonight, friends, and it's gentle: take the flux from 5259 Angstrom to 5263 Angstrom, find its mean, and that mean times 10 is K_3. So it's 137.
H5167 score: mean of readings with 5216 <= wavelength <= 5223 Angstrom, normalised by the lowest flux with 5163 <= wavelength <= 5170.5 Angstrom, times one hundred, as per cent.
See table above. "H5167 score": 103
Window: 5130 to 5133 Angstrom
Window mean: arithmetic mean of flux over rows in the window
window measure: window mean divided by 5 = 2.56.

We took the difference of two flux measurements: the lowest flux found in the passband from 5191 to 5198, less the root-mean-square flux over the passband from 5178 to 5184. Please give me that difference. -0.7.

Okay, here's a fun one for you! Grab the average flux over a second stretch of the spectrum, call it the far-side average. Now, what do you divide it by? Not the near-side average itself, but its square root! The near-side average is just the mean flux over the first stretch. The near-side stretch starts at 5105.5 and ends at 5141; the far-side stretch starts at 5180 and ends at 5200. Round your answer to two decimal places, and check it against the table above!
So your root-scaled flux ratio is 3.32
